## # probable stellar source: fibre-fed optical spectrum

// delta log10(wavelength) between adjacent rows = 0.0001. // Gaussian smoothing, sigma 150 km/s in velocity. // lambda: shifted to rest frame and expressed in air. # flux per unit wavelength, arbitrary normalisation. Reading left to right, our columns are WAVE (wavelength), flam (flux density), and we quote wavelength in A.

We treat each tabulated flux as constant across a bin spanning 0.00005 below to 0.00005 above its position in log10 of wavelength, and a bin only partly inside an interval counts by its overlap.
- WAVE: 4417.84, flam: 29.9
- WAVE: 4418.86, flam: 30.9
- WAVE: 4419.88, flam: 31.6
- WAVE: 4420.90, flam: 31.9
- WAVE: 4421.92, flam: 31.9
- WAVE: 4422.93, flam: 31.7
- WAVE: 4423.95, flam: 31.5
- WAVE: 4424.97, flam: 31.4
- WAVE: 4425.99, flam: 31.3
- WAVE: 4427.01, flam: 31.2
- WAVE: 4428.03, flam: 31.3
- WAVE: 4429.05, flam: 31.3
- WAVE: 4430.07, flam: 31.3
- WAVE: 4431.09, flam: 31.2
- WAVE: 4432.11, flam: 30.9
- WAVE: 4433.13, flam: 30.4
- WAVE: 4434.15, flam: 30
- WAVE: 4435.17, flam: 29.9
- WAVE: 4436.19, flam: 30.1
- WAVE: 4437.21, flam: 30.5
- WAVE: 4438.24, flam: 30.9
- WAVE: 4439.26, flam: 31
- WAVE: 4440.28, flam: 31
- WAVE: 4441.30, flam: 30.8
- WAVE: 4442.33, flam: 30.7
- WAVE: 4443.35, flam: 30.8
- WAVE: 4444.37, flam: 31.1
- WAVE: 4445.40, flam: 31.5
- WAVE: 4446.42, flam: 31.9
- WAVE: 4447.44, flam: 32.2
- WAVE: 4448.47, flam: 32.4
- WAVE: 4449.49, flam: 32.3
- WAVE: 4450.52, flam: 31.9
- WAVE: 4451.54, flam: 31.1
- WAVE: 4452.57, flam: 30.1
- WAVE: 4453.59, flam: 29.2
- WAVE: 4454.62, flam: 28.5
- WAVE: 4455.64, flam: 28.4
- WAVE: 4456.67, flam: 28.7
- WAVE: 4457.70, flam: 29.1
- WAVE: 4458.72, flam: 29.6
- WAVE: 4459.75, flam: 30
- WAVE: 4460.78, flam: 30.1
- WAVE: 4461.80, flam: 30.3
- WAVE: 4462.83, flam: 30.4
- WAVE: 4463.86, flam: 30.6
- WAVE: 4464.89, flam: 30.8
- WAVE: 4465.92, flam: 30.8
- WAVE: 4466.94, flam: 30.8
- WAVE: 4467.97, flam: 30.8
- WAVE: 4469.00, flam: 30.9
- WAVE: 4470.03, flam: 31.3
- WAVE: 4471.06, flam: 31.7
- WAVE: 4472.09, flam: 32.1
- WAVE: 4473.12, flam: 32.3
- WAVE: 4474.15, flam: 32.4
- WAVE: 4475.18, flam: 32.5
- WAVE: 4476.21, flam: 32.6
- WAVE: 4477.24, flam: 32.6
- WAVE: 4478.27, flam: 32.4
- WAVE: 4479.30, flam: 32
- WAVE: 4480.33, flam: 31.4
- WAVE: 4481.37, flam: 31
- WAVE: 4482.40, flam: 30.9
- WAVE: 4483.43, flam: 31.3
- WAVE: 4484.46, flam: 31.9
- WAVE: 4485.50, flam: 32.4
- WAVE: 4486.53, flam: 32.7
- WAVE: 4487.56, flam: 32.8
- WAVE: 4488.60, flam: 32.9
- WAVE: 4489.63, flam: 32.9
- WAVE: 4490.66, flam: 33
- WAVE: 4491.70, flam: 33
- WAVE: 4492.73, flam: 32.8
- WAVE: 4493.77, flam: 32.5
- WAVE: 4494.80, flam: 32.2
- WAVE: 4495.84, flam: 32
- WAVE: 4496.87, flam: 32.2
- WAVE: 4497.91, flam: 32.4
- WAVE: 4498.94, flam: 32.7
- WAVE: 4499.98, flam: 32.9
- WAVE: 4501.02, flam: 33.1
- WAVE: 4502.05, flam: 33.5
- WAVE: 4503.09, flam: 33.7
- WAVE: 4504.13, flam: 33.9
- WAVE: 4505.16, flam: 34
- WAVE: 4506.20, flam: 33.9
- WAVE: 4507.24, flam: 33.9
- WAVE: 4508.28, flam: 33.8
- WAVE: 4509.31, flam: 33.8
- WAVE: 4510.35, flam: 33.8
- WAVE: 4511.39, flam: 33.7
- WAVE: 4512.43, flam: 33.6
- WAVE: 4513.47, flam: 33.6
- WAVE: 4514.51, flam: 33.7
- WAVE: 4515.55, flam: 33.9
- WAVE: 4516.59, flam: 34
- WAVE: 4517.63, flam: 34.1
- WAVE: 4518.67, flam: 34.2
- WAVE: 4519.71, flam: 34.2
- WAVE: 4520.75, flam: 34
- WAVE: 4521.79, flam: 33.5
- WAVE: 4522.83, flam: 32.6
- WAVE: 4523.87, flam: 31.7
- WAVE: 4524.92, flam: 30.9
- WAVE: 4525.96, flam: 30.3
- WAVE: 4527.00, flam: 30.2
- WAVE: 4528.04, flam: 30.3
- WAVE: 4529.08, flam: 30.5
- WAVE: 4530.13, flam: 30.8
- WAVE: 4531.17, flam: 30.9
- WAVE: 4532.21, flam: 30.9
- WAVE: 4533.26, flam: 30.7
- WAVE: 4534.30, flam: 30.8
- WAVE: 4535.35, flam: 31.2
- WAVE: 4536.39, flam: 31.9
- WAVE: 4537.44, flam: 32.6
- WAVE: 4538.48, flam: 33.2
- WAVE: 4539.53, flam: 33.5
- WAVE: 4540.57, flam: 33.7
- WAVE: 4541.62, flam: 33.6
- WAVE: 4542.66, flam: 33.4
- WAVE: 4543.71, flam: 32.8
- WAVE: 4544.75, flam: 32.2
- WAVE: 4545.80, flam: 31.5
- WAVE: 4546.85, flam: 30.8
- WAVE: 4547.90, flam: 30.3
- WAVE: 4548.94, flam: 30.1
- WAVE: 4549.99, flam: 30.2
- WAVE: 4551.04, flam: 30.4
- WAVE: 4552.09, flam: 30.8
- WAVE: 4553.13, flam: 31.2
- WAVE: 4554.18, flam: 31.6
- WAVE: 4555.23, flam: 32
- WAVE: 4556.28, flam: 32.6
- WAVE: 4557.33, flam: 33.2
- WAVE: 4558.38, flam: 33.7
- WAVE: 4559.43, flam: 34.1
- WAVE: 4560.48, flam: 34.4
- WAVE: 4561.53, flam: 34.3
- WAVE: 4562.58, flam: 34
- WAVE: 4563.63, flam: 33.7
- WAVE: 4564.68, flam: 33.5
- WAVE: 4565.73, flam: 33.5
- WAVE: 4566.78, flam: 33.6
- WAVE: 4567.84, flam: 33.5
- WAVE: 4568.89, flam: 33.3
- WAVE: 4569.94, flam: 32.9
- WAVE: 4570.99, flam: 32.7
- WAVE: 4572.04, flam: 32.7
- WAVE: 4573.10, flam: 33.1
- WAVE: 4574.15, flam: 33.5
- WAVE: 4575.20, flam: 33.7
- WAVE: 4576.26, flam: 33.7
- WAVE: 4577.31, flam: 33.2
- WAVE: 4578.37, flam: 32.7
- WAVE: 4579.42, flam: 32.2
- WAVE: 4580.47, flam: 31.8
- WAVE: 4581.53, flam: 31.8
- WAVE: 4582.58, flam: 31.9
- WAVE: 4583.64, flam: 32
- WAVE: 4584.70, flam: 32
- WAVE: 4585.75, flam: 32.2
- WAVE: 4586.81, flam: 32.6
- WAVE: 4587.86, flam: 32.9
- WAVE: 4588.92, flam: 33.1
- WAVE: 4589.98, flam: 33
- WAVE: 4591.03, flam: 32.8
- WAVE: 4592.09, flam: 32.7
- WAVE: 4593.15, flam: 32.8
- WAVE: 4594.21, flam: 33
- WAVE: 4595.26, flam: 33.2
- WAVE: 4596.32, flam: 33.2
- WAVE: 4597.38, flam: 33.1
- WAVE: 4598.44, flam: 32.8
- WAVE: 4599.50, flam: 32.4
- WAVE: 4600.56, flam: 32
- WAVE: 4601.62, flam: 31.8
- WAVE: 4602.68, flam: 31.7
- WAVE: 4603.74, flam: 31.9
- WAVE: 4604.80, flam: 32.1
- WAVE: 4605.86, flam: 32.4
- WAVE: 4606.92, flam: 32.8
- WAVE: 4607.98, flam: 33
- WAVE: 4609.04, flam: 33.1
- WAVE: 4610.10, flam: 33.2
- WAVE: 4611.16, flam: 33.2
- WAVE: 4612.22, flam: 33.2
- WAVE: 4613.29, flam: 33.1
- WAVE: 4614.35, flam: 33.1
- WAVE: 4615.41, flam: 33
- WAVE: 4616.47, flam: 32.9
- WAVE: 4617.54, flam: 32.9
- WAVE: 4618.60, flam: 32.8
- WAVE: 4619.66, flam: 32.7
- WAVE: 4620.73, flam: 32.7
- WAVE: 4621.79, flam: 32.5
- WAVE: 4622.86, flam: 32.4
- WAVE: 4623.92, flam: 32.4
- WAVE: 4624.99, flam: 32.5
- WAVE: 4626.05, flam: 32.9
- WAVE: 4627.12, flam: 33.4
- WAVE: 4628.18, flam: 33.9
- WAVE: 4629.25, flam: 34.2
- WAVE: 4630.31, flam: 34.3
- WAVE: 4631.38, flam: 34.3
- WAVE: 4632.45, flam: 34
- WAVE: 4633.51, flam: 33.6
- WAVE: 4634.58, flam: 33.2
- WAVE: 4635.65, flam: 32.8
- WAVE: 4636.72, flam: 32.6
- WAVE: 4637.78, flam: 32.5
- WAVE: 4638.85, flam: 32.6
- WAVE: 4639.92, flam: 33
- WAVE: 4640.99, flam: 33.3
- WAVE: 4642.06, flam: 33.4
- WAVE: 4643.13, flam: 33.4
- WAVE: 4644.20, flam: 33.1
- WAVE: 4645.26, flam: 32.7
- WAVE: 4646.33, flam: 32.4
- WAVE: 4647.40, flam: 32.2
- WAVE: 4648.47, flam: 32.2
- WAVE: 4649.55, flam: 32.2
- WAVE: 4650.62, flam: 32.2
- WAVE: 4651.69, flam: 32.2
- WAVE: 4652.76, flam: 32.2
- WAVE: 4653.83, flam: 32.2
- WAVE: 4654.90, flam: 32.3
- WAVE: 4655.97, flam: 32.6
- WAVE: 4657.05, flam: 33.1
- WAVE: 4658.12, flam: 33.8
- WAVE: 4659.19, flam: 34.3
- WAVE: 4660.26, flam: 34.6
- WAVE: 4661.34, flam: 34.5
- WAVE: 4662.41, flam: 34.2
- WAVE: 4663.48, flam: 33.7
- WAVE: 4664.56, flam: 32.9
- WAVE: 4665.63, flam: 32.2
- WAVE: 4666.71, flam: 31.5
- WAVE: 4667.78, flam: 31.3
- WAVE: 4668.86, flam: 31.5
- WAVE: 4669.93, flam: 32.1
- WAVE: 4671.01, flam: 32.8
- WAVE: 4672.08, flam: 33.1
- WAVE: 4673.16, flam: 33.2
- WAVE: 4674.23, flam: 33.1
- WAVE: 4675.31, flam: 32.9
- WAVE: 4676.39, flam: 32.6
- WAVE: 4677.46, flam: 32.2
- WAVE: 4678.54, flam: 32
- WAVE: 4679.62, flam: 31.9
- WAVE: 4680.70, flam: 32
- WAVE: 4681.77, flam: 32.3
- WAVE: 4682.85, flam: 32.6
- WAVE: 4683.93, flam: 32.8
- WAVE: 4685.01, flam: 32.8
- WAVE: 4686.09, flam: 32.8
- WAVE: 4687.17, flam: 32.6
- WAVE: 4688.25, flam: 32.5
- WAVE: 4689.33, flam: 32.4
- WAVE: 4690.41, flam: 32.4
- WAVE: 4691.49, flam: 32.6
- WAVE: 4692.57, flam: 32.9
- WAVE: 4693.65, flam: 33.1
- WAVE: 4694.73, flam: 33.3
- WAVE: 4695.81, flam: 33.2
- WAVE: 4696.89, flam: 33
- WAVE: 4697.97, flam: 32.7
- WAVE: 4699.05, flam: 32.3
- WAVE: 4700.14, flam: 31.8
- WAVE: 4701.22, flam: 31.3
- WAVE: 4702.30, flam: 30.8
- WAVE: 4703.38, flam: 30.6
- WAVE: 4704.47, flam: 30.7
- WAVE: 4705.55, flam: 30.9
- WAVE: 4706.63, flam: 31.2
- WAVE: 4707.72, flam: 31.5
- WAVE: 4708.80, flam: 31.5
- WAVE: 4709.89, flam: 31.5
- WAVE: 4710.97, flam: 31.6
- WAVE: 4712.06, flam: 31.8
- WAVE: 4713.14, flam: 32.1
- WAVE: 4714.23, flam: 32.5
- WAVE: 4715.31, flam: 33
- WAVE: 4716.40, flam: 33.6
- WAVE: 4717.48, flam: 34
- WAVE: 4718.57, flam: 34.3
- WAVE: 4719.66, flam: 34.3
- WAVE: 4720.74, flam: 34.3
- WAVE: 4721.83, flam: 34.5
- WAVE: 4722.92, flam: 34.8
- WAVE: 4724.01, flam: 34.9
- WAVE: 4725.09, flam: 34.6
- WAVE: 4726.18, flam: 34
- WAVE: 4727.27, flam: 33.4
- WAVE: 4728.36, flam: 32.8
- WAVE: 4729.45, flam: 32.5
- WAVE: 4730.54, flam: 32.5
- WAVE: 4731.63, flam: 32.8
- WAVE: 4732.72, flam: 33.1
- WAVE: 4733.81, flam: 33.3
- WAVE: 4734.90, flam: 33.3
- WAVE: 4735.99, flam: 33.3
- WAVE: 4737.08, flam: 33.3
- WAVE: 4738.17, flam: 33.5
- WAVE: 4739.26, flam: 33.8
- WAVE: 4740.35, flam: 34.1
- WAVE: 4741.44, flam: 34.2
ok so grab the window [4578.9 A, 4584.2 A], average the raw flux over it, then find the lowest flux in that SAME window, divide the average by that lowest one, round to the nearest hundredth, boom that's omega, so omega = 1.00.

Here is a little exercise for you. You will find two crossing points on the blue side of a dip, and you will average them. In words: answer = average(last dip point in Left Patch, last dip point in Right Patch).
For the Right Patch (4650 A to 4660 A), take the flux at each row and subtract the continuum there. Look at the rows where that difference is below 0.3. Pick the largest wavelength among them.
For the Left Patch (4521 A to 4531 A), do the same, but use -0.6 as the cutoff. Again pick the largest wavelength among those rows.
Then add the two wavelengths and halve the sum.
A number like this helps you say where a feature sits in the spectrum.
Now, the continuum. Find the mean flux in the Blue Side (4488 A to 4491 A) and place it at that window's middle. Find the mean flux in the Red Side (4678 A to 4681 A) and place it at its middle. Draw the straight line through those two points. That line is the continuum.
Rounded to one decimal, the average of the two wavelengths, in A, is 4592.5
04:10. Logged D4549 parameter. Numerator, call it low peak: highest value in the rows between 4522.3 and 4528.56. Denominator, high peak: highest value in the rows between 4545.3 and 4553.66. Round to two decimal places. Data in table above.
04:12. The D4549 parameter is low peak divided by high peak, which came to 1.03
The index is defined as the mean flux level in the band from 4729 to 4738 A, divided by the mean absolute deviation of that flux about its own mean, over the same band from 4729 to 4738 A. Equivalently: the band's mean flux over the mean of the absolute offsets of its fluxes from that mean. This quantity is 107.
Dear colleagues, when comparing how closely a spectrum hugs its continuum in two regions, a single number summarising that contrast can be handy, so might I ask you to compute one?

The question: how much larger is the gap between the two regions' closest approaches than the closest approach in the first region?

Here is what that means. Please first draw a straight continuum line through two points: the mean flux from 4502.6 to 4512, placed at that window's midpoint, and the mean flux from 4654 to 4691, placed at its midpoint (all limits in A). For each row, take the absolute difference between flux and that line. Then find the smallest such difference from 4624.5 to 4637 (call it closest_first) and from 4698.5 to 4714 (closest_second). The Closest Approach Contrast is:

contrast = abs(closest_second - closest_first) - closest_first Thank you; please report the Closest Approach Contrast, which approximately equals -0.034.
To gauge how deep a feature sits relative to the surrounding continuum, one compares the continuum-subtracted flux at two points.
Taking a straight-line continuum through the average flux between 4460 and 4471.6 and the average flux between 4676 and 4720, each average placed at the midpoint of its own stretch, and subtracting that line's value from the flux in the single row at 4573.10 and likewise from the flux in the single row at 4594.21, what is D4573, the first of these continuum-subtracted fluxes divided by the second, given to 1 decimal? 1.2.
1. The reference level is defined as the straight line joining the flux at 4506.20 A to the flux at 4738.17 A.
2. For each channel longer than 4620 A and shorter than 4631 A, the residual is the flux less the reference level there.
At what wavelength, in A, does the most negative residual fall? 4622.86 A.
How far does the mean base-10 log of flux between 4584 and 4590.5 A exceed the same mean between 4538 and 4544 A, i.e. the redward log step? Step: -0.010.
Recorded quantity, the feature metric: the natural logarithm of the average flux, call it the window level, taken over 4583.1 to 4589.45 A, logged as 3.48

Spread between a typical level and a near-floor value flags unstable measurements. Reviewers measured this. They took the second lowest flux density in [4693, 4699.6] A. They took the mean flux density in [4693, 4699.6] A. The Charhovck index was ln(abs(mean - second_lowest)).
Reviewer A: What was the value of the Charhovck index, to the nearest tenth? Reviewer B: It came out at -1.5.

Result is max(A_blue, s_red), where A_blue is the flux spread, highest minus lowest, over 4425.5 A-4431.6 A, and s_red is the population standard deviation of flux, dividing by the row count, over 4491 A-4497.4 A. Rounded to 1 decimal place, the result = 0.4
